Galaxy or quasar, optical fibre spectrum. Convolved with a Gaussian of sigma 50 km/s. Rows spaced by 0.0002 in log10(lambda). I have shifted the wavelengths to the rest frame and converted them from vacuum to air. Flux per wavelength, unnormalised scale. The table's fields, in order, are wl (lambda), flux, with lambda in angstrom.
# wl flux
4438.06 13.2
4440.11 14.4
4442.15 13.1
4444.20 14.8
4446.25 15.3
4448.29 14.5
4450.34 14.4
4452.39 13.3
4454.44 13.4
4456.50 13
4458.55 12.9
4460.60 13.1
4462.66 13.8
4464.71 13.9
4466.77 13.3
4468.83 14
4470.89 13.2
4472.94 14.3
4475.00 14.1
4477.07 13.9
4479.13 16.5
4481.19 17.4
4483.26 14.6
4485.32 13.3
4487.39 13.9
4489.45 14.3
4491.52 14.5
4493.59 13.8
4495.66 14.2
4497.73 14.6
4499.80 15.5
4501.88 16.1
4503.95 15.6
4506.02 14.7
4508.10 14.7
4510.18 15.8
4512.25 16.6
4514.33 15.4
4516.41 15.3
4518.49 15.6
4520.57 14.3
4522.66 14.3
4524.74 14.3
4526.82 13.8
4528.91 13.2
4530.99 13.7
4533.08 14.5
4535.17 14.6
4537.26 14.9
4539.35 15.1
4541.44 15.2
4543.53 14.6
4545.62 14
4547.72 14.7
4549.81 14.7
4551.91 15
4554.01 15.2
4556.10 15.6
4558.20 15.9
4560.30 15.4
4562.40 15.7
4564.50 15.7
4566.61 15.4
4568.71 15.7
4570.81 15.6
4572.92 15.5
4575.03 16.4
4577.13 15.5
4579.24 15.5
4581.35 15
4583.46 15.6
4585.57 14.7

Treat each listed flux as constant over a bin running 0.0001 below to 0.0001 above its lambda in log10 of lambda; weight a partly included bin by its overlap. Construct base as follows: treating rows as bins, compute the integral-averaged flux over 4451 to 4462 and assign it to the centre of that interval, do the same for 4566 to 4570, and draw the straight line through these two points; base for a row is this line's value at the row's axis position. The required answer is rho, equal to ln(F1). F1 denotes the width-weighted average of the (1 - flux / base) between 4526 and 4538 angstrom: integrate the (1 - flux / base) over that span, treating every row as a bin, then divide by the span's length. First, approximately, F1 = 0.049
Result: -3.0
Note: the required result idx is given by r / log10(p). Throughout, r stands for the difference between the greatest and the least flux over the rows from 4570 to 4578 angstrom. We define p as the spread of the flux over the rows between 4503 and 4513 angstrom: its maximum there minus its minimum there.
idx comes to 3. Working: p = 1.90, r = 0.9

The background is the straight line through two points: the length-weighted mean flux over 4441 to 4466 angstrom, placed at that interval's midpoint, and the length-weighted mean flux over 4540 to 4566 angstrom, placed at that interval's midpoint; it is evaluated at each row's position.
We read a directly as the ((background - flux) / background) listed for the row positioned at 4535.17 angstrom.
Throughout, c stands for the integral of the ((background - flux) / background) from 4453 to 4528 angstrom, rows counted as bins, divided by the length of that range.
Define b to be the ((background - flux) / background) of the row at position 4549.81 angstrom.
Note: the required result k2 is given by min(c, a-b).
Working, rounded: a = 0.020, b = 0.027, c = -0.014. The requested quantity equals -0.014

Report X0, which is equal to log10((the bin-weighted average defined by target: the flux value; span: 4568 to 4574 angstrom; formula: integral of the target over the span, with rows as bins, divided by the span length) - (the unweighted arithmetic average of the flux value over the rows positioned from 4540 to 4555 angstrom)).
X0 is -0.09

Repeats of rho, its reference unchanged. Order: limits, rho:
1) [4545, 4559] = -4.2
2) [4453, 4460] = -5.1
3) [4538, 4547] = -3.9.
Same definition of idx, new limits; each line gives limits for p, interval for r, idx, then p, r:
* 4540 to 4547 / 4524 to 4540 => 24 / 1.20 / 1.9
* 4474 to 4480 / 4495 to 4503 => 5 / 2.60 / 1.9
